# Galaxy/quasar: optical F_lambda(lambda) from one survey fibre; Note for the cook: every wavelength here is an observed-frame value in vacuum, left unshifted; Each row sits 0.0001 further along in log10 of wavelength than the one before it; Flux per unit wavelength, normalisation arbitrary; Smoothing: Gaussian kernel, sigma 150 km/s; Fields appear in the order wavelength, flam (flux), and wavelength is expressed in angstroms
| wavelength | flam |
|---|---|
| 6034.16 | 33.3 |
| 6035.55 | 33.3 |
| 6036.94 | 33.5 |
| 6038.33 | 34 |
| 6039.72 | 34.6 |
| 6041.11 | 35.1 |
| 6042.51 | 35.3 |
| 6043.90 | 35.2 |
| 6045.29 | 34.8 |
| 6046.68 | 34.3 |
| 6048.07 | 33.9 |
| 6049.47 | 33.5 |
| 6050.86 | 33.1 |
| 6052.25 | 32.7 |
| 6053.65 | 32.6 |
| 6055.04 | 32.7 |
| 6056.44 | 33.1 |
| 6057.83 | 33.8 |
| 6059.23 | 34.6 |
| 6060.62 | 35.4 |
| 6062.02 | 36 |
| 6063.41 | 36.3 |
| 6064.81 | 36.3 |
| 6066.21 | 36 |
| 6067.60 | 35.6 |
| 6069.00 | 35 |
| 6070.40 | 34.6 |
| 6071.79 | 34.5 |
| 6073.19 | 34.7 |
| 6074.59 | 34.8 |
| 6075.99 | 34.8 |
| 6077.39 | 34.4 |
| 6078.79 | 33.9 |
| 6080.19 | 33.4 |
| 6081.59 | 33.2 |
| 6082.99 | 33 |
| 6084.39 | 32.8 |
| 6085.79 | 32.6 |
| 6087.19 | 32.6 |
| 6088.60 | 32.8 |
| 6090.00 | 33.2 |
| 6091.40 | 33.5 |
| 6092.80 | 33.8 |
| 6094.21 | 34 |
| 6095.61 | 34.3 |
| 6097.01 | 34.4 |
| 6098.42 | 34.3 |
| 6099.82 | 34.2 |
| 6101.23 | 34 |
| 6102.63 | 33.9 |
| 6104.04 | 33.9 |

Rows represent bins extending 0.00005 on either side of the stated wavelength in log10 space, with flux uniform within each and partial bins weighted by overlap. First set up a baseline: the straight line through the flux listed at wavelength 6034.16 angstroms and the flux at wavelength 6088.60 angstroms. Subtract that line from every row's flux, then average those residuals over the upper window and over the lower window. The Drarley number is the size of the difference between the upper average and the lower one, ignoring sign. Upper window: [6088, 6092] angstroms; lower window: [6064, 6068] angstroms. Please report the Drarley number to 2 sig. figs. 2.6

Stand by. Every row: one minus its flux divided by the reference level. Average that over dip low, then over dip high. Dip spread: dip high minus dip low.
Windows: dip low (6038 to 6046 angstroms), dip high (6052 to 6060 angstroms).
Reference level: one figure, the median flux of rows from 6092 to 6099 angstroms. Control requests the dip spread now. 0.046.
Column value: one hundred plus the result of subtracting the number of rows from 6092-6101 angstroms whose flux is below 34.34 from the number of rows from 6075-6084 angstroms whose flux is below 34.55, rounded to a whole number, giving 100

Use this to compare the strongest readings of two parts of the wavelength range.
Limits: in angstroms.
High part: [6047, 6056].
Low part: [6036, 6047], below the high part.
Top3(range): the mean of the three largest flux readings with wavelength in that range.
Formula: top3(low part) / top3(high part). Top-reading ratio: 1.05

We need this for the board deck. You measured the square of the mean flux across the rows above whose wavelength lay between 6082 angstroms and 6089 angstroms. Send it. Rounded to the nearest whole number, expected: 1073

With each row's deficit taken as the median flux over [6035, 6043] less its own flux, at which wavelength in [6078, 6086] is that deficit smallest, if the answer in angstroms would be 6078.79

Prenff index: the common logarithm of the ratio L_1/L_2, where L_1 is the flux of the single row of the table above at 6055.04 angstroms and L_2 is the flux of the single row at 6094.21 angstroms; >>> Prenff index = -0.017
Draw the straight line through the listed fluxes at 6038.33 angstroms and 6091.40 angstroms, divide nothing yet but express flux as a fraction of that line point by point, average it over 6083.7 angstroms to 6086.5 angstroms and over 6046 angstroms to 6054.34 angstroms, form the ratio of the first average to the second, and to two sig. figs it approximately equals 0.99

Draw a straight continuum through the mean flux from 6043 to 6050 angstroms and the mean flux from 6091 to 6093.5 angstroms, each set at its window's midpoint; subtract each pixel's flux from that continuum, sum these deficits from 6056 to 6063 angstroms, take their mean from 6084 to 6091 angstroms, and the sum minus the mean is -3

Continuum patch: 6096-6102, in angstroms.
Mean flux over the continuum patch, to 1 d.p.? 34.2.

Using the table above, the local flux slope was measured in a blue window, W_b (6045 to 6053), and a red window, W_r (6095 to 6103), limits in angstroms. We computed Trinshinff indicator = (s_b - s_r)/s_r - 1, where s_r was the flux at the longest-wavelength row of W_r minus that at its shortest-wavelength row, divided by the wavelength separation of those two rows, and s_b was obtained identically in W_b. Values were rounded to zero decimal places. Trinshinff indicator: 3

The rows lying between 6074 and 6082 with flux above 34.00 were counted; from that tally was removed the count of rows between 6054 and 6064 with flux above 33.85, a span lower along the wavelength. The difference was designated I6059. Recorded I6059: -1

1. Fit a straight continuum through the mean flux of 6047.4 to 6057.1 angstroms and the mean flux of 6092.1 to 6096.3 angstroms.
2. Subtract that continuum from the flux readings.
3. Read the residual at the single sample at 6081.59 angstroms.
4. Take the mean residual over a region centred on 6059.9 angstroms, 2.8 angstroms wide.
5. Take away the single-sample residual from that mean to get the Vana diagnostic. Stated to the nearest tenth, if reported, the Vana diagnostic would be 2.3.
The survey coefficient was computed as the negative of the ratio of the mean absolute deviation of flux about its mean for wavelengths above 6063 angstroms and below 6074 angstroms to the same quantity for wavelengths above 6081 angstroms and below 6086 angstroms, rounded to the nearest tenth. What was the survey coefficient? -3.4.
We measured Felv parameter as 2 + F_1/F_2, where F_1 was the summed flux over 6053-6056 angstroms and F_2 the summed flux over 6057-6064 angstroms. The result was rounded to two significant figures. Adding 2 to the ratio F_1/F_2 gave 2.4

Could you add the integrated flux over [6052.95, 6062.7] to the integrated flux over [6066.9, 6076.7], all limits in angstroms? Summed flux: 673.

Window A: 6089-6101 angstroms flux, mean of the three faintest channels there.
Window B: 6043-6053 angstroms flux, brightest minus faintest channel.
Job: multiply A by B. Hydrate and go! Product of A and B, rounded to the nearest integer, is 84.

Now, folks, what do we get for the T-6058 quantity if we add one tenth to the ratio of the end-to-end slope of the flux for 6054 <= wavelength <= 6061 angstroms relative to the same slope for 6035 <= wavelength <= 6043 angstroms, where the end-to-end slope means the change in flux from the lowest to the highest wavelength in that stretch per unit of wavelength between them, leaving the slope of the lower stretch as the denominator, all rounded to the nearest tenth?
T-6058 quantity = 1.8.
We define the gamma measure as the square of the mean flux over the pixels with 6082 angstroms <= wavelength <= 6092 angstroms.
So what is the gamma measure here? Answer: 1084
